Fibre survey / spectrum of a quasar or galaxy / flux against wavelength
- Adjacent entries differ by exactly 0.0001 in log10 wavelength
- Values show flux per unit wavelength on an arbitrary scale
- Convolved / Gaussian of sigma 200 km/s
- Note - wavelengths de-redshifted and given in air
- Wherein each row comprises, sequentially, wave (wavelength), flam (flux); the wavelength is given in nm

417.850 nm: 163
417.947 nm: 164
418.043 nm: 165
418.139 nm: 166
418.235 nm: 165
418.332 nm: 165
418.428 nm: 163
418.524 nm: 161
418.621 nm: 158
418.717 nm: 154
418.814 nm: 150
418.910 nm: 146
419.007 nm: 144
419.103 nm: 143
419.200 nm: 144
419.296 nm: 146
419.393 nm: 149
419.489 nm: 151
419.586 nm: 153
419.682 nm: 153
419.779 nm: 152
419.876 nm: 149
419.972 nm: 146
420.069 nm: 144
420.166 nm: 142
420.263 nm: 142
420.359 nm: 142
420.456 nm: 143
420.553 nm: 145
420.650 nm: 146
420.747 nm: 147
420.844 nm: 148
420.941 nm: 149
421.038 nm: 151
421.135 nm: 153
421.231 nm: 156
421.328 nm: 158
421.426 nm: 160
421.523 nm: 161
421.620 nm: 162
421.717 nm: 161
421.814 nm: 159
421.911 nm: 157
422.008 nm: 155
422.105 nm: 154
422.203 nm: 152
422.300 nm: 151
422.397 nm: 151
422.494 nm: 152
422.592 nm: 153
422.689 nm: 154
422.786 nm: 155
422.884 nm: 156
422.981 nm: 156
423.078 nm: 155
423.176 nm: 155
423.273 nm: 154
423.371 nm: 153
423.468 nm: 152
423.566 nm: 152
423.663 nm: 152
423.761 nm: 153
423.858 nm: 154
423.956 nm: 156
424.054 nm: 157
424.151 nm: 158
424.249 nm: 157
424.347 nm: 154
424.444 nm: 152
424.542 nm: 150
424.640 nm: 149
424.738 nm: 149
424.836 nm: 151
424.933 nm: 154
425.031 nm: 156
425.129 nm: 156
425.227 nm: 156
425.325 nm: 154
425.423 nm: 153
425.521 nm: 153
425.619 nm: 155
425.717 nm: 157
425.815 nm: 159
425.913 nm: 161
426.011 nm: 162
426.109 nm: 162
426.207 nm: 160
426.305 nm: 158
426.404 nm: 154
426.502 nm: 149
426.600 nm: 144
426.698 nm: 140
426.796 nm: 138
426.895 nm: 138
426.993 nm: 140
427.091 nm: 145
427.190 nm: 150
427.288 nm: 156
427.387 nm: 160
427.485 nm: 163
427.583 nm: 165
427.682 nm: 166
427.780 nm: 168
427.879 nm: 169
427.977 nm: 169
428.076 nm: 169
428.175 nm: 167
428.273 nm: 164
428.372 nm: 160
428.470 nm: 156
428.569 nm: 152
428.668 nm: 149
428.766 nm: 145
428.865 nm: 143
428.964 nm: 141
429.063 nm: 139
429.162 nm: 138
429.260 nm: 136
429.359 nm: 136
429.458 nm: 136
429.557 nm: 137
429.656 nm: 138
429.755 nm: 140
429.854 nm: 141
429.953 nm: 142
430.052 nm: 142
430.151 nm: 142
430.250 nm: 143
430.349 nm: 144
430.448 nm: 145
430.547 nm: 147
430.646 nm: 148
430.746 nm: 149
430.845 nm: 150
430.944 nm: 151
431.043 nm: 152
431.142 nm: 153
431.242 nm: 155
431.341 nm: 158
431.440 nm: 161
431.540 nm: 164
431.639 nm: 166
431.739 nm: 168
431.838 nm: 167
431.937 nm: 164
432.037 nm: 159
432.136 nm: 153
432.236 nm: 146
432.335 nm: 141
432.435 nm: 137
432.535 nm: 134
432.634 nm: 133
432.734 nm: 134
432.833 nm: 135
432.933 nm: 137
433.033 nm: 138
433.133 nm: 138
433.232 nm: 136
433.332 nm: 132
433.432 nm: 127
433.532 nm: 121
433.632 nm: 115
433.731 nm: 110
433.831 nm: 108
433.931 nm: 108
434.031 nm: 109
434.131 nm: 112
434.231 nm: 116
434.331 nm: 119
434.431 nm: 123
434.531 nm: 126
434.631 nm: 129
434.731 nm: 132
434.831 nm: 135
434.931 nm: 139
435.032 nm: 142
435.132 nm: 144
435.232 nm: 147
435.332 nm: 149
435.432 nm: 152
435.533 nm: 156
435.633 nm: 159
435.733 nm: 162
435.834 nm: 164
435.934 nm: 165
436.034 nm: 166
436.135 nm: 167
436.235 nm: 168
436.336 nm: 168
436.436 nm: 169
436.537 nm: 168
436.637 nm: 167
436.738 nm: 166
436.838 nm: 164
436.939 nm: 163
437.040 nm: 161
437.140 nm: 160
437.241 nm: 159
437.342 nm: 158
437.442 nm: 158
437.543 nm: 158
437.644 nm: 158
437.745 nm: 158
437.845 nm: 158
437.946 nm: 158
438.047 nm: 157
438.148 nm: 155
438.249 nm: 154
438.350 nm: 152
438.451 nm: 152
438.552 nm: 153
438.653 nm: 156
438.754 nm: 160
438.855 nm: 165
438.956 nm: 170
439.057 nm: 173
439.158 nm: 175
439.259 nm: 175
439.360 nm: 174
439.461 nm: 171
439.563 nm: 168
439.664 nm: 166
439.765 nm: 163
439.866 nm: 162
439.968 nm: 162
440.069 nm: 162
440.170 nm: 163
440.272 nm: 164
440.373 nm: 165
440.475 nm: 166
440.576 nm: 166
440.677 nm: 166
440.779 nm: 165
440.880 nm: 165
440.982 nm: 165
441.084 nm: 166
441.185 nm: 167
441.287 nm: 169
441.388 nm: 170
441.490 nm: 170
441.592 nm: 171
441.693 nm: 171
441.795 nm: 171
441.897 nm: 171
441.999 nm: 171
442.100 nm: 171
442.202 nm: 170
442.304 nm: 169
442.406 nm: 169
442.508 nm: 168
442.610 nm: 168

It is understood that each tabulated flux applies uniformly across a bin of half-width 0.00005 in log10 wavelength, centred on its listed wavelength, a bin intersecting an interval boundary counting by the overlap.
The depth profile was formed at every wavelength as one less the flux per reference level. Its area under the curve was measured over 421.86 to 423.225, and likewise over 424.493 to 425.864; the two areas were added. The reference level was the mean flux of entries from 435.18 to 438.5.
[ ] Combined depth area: 0.10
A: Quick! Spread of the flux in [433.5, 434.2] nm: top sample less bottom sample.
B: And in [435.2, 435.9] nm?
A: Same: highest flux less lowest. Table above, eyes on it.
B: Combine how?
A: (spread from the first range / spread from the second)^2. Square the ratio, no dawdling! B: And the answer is 0.6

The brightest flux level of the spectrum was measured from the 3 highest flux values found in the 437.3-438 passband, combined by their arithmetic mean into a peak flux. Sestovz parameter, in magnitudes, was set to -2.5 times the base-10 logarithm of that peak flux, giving -5.50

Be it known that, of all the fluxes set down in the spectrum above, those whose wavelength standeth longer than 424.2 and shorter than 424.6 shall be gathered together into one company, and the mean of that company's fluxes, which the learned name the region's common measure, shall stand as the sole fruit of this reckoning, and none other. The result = 153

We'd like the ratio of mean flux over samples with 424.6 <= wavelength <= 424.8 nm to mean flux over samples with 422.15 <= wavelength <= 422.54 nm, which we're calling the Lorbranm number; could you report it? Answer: 0.98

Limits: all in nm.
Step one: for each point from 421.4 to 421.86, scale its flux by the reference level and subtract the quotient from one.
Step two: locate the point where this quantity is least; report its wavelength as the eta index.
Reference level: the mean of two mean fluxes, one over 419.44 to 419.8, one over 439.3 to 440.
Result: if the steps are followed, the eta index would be 421.620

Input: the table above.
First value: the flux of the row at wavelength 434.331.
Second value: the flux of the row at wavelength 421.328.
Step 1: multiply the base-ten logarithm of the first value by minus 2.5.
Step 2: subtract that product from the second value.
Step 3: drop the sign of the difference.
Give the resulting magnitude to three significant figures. 163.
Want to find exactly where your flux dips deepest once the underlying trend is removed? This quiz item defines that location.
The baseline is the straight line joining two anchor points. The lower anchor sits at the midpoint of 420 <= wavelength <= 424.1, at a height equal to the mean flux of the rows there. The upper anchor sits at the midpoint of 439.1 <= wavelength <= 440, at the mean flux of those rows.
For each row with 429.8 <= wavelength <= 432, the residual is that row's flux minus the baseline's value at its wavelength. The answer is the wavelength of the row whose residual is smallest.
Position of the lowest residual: 429.854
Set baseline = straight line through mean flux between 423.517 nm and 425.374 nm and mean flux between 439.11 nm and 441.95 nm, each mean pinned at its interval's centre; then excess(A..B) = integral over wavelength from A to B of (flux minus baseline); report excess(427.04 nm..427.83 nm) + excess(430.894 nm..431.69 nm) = 1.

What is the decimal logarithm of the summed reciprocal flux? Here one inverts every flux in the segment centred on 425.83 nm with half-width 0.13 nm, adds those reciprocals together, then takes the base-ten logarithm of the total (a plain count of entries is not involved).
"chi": -1.72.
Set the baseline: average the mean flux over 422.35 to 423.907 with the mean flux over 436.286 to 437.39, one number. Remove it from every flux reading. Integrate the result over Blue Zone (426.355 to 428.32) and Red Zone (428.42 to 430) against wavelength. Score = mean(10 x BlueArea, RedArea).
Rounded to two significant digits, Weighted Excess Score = -43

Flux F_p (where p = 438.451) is 152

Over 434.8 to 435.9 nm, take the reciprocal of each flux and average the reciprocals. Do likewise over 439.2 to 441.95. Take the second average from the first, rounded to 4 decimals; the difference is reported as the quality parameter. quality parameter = 0.0007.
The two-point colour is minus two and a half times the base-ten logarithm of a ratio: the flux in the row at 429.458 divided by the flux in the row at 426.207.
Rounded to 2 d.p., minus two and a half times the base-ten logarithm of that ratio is 0.18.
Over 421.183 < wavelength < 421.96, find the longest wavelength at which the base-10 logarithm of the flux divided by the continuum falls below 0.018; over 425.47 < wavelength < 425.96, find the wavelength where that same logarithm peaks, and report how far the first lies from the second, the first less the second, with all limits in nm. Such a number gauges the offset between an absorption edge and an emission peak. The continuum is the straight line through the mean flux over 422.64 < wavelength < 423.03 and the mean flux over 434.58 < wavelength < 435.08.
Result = -4.00 nm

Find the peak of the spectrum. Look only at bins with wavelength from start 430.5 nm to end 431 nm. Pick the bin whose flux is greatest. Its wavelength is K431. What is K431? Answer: 430.944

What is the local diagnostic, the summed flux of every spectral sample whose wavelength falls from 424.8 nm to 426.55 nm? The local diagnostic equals 2810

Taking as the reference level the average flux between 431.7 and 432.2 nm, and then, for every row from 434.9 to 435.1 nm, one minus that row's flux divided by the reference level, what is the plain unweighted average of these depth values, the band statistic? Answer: 0.13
